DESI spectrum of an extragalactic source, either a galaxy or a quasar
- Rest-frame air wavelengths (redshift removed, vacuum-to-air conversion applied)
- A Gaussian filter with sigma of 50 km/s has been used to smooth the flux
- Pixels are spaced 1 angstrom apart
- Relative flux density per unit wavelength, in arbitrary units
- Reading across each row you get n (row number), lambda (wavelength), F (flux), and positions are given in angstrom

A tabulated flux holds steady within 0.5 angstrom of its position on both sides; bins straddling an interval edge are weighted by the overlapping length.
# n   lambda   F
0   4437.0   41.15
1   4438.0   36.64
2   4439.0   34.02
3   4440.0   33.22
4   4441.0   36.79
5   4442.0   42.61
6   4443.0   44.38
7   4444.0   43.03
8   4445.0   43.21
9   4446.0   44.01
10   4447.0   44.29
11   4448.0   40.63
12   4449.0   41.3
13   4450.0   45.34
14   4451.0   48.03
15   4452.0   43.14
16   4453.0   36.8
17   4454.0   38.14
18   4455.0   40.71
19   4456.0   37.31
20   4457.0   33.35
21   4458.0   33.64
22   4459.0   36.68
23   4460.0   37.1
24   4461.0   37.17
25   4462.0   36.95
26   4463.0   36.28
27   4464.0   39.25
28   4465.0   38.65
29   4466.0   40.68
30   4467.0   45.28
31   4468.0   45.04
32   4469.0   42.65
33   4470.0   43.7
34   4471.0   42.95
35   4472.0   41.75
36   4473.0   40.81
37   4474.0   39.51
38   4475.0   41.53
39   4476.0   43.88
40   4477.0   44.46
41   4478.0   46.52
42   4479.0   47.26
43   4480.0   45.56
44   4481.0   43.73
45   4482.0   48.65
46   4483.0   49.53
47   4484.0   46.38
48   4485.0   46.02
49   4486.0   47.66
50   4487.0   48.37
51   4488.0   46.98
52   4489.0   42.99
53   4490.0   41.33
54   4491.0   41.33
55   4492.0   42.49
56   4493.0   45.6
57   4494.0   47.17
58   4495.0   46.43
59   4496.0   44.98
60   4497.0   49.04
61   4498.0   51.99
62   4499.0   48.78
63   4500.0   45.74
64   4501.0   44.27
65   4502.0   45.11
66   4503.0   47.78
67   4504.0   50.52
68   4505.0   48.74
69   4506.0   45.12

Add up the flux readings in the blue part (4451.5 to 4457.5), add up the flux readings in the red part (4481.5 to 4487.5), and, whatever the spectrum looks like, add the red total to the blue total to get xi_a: 516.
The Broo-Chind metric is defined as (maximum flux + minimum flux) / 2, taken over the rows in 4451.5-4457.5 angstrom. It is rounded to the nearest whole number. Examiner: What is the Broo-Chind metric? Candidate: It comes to 38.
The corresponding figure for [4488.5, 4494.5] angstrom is 44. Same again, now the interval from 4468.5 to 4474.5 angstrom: 42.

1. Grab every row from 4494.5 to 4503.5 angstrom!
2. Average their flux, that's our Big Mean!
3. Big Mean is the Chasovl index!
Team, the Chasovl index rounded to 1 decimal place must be 47.1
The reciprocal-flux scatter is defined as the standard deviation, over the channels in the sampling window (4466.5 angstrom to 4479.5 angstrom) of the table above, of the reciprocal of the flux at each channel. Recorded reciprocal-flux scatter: 0.0012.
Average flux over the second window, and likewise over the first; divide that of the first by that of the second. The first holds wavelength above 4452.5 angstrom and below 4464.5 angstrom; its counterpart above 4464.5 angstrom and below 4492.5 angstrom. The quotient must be 0.84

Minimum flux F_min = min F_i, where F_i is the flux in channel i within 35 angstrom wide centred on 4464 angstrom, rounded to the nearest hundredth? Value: 33.35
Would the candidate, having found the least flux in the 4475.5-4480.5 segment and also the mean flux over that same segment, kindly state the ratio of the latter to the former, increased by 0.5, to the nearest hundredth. 1.54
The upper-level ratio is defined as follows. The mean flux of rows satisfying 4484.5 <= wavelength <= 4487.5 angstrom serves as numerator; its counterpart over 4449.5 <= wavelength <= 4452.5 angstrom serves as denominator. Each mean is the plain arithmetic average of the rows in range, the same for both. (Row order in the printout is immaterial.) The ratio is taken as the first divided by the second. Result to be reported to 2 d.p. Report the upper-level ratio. 1.04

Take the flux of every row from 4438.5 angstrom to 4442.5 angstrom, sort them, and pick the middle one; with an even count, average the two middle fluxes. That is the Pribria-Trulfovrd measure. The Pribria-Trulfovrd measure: 35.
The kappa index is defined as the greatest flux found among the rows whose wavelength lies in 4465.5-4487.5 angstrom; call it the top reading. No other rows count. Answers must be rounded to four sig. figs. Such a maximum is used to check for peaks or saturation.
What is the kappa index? 49.53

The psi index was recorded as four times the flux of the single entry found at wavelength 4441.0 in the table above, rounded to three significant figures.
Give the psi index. 147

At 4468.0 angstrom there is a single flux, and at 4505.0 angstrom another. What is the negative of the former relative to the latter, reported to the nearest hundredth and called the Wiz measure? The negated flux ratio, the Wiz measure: -0.92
